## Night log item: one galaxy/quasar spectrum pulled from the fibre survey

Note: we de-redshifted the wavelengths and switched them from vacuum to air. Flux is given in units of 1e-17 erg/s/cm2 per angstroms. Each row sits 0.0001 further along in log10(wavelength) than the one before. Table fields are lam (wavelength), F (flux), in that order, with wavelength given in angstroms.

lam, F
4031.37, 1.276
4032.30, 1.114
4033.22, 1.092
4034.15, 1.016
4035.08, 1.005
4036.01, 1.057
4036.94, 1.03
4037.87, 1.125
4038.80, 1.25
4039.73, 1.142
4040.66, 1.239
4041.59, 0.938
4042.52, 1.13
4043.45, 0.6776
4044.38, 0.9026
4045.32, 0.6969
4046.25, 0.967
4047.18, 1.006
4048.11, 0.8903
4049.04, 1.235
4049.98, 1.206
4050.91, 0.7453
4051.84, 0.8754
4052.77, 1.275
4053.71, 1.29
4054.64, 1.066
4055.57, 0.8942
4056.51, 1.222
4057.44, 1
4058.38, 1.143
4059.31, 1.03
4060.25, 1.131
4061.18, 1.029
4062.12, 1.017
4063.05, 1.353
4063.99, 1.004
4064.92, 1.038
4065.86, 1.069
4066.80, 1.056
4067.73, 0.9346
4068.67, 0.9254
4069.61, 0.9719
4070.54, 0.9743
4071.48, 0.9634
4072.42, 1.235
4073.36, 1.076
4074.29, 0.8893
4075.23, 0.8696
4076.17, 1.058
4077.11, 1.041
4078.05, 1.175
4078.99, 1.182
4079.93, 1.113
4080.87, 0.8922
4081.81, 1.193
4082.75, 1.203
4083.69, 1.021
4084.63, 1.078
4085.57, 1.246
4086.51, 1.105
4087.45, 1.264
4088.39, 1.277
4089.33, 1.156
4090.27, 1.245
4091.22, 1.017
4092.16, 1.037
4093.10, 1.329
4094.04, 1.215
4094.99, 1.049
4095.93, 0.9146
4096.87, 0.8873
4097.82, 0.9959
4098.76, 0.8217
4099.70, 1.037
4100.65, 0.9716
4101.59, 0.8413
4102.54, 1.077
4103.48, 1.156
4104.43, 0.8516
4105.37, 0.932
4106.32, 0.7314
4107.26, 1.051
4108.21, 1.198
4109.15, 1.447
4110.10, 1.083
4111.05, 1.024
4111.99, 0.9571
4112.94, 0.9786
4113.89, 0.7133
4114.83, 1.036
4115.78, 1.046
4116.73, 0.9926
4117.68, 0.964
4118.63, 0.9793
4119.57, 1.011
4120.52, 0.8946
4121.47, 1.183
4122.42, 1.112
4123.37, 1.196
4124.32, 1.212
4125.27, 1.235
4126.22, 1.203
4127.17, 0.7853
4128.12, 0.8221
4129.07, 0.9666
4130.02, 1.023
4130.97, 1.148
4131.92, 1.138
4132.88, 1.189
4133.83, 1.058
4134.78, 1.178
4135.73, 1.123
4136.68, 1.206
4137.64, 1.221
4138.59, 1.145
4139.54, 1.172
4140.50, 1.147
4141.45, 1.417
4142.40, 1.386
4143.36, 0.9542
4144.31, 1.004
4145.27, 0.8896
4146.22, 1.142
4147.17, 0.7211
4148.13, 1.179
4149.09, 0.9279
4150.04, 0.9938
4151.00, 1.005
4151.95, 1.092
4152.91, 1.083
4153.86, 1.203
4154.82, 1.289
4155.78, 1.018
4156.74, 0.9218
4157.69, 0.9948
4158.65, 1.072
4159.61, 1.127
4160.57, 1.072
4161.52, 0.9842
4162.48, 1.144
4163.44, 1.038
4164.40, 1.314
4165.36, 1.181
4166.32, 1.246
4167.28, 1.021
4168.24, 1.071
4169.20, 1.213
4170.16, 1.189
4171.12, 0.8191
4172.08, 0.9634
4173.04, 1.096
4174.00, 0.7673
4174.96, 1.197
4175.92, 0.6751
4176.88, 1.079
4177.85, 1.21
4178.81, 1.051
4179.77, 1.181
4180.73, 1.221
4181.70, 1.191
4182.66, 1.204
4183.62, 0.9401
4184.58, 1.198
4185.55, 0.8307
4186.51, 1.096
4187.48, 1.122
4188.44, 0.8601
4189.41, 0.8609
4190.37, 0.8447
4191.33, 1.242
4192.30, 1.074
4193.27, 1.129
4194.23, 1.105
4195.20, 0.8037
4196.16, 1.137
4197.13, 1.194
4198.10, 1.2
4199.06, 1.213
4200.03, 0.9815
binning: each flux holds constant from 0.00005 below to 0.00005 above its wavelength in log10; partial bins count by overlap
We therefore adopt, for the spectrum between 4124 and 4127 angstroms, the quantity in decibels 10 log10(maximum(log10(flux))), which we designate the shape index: -10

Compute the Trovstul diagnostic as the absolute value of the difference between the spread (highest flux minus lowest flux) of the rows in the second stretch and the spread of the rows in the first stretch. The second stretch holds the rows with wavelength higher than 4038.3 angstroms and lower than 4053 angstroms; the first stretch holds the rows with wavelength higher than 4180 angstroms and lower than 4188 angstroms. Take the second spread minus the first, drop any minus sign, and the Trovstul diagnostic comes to 0.21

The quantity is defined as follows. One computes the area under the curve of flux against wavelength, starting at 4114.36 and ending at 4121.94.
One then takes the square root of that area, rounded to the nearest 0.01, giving 2.77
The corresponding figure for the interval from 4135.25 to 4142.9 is 3.06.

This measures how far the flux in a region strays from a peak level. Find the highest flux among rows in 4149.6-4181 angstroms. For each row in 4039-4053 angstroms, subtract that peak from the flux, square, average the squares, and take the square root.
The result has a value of 0.37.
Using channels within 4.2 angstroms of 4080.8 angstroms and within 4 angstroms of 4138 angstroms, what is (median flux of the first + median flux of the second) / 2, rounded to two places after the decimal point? 1.14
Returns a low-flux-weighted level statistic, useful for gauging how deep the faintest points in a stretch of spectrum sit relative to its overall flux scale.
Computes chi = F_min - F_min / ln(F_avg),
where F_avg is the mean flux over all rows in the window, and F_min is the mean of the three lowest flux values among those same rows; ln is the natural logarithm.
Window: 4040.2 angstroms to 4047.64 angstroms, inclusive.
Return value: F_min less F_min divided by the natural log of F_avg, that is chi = 14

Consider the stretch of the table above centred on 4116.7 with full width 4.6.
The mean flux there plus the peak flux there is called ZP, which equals 2.05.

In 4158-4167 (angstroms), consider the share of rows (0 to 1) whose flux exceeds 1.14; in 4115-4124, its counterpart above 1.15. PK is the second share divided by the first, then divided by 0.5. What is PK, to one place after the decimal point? 1.0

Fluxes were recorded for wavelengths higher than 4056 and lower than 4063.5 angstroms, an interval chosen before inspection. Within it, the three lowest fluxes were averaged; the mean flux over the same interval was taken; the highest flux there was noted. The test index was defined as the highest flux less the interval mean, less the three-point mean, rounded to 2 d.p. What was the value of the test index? -0.78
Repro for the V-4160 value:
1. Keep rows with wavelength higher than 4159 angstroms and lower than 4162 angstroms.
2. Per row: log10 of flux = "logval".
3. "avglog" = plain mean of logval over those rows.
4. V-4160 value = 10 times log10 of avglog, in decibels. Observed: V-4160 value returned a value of -16.0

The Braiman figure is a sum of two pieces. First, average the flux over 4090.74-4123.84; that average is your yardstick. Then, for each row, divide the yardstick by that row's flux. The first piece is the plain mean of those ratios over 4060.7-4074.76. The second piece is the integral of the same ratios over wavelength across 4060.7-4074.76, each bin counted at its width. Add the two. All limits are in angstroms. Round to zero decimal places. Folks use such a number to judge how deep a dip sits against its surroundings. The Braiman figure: 15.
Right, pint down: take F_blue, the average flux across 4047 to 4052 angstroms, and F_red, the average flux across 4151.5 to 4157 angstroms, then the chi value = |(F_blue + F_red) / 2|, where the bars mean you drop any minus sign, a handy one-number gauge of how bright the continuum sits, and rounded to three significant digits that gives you 1.05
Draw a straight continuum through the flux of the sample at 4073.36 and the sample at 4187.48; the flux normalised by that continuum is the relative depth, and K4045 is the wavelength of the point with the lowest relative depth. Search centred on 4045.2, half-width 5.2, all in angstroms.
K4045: 4043.45 angstroms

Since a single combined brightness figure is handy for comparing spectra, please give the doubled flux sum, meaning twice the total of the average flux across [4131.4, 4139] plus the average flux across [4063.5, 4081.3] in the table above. 4.36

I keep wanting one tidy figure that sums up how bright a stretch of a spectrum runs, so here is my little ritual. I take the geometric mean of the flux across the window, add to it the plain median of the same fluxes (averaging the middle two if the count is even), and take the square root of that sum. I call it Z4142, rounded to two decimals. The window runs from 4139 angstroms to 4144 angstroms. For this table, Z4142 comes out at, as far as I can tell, 1.54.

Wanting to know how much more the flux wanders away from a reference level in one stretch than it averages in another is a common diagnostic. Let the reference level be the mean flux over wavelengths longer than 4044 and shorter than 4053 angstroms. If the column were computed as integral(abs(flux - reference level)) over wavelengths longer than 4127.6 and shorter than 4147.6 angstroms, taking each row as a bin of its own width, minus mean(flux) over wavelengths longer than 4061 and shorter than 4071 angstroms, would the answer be 2.4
